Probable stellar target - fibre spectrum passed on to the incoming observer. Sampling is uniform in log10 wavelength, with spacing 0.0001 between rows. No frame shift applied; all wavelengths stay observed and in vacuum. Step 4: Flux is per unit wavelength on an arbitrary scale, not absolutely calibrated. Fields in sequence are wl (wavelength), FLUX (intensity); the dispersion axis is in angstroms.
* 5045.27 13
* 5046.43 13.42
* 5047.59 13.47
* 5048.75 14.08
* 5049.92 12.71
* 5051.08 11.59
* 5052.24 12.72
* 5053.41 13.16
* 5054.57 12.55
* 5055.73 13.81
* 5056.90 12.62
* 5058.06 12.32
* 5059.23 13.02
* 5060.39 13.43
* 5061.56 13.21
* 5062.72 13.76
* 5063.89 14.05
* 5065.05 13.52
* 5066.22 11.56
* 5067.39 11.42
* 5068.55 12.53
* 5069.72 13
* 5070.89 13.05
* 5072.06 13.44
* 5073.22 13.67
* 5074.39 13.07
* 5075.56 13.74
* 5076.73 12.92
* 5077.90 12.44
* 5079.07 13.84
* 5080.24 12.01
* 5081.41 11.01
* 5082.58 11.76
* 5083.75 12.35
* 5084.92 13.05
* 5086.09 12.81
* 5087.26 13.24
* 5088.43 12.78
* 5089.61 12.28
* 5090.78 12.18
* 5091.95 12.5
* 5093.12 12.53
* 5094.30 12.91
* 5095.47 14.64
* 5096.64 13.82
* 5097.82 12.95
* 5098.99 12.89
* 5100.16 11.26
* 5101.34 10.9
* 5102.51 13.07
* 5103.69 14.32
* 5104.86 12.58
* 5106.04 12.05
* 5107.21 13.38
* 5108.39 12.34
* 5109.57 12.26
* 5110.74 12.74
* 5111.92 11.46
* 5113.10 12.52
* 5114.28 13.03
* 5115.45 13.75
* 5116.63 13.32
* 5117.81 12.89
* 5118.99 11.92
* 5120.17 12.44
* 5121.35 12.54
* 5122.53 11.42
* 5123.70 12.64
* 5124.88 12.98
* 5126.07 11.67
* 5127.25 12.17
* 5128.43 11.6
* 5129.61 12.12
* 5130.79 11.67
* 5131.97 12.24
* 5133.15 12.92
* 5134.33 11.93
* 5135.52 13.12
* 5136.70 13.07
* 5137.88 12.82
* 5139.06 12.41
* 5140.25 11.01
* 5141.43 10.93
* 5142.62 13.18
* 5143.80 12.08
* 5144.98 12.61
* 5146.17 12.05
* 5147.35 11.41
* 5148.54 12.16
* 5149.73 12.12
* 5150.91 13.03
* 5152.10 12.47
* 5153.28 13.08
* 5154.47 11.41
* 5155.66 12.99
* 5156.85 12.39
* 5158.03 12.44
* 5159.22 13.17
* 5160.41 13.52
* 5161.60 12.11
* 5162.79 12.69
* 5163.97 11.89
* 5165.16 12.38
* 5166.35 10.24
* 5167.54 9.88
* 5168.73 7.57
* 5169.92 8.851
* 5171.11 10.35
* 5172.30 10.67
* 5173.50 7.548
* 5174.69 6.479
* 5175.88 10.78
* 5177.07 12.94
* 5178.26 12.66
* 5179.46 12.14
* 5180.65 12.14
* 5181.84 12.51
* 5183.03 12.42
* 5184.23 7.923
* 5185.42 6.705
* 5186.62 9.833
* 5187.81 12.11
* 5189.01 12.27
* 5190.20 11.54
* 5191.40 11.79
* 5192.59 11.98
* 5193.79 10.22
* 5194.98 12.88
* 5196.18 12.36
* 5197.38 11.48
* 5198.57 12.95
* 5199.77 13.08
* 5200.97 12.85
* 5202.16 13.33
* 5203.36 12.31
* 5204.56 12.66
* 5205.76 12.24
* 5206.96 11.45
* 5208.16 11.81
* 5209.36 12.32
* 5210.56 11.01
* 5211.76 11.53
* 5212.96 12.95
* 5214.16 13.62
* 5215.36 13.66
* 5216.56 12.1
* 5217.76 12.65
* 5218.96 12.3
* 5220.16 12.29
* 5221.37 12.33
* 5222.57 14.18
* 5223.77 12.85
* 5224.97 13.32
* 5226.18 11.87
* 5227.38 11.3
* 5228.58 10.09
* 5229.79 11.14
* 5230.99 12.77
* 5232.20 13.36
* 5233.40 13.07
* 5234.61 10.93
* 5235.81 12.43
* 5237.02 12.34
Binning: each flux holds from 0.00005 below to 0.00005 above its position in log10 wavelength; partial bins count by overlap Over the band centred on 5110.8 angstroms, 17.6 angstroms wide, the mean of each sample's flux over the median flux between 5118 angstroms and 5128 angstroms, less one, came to 0.038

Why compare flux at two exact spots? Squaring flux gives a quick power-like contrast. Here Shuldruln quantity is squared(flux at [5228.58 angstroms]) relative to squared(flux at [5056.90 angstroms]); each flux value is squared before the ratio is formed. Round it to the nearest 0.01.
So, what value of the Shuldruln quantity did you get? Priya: 0.64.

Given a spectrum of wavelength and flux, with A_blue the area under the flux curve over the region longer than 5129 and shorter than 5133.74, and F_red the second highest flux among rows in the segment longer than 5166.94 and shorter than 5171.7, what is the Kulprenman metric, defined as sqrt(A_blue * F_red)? 24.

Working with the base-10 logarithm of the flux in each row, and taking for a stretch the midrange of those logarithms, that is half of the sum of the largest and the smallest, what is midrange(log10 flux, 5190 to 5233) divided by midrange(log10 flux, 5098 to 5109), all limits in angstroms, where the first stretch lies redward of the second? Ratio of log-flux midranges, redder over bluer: 0.98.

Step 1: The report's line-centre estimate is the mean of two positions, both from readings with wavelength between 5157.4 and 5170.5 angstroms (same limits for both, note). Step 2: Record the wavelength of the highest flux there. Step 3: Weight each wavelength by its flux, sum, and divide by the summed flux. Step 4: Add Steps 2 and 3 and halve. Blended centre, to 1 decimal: 5161.9 angstroms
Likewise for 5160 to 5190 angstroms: 5167.5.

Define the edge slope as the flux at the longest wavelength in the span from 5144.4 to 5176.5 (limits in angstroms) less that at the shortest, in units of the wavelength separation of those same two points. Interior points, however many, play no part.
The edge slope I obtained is -0.06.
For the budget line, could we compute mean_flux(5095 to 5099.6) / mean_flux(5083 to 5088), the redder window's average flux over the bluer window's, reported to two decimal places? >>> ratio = 1.06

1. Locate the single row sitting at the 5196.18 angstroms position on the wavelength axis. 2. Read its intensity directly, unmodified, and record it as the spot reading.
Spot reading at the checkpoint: 12.36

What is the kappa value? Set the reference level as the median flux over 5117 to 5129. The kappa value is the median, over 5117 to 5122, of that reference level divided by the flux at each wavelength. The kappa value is 0.99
